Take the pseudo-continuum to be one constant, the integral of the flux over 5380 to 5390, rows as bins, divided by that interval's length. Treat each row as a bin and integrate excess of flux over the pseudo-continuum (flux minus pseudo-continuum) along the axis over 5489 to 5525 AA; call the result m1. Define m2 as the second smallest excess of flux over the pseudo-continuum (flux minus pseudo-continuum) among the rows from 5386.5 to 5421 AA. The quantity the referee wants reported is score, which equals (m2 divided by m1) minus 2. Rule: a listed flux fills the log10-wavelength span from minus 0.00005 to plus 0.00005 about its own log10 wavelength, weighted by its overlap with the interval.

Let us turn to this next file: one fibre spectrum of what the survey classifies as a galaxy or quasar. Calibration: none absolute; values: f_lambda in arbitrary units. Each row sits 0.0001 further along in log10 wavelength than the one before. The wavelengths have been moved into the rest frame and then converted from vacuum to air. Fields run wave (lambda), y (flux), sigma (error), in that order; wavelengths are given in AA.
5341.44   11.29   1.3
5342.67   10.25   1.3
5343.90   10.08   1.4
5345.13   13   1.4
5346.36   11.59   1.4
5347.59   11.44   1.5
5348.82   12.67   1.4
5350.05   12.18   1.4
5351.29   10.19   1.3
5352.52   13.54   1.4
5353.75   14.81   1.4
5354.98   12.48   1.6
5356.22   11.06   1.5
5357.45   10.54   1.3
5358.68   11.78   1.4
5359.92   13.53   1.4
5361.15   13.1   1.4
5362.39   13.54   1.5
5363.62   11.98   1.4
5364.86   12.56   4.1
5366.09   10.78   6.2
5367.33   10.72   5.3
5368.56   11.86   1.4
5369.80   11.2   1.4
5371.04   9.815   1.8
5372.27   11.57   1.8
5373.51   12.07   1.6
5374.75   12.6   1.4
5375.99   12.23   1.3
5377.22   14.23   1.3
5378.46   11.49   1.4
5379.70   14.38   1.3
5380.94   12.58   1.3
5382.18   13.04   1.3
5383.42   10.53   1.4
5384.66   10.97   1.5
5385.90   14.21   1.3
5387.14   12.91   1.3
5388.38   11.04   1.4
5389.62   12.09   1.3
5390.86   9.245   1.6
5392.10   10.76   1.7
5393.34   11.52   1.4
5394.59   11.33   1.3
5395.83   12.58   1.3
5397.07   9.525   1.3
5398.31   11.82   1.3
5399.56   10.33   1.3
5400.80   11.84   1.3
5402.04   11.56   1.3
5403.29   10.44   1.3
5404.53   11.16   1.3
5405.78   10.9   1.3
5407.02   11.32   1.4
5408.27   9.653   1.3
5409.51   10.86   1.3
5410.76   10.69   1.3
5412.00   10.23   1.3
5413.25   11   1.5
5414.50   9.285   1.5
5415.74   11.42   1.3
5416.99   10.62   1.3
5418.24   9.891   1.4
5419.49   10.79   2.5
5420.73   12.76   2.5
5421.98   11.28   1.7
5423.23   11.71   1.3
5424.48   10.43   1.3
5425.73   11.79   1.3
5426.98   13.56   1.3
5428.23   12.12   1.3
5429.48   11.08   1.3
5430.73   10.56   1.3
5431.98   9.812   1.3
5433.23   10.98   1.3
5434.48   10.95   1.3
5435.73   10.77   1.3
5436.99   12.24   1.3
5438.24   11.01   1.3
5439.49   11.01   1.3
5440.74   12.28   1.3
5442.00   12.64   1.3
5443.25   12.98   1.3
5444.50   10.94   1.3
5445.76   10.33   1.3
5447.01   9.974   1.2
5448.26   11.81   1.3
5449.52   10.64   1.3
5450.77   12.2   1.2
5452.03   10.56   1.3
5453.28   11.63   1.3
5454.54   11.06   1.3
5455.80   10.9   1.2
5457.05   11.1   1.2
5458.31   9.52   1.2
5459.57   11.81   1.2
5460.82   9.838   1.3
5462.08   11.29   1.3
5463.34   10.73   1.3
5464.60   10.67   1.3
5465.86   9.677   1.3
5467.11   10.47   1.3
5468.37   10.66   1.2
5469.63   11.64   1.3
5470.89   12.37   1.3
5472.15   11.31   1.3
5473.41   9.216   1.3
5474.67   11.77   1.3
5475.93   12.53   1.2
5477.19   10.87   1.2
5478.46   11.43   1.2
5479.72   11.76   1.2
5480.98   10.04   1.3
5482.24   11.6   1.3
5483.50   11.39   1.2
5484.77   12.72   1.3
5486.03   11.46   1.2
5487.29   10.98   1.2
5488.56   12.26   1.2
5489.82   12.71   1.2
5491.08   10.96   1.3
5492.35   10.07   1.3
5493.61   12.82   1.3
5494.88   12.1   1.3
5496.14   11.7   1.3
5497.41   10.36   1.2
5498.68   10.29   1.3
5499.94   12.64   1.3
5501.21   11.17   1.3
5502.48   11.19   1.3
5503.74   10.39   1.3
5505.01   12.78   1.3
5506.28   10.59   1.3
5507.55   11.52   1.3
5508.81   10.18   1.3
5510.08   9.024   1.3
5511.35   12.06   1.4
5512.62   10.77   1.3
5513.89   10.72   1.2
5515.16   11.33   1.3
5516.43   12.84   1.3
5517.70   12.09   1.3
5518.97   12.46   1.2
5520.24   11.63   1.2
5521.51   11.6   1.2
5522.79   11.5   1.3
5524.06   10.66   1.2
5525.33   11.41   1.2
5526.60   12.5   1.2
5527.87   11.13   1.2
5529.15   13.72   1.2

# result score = -1.91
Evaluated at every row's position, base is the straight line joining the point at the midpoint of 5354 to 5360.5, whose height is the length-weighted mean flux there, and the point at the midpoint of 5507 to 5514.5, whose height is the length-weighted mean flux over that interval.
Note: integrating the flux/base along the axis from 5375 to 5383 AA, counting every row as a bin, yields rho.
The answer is 8.7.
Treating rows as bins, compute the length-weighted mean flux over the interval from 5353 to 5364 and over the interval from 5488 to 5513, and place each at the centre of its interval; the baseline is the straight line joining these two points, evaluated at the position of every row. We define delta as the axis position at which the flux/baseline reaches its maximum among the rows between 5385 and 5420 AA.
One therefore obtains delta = 5385.90 AA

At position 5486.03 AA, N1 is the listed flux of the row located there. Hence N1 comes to 11.46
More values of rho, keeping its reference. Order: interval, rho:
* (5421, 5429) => 8.3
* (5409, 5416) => 6.4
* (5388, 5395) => 6.6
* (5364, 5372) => 7.5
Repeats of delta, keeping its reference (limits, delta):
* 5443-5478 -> 5443.25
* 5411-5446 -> 5426.98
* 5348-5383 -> 5353.75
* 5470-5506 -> 5505.01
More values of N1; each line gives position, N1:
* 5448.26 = 11.81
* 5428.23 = 12.12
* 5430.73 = 10.56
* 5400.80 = 11.84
